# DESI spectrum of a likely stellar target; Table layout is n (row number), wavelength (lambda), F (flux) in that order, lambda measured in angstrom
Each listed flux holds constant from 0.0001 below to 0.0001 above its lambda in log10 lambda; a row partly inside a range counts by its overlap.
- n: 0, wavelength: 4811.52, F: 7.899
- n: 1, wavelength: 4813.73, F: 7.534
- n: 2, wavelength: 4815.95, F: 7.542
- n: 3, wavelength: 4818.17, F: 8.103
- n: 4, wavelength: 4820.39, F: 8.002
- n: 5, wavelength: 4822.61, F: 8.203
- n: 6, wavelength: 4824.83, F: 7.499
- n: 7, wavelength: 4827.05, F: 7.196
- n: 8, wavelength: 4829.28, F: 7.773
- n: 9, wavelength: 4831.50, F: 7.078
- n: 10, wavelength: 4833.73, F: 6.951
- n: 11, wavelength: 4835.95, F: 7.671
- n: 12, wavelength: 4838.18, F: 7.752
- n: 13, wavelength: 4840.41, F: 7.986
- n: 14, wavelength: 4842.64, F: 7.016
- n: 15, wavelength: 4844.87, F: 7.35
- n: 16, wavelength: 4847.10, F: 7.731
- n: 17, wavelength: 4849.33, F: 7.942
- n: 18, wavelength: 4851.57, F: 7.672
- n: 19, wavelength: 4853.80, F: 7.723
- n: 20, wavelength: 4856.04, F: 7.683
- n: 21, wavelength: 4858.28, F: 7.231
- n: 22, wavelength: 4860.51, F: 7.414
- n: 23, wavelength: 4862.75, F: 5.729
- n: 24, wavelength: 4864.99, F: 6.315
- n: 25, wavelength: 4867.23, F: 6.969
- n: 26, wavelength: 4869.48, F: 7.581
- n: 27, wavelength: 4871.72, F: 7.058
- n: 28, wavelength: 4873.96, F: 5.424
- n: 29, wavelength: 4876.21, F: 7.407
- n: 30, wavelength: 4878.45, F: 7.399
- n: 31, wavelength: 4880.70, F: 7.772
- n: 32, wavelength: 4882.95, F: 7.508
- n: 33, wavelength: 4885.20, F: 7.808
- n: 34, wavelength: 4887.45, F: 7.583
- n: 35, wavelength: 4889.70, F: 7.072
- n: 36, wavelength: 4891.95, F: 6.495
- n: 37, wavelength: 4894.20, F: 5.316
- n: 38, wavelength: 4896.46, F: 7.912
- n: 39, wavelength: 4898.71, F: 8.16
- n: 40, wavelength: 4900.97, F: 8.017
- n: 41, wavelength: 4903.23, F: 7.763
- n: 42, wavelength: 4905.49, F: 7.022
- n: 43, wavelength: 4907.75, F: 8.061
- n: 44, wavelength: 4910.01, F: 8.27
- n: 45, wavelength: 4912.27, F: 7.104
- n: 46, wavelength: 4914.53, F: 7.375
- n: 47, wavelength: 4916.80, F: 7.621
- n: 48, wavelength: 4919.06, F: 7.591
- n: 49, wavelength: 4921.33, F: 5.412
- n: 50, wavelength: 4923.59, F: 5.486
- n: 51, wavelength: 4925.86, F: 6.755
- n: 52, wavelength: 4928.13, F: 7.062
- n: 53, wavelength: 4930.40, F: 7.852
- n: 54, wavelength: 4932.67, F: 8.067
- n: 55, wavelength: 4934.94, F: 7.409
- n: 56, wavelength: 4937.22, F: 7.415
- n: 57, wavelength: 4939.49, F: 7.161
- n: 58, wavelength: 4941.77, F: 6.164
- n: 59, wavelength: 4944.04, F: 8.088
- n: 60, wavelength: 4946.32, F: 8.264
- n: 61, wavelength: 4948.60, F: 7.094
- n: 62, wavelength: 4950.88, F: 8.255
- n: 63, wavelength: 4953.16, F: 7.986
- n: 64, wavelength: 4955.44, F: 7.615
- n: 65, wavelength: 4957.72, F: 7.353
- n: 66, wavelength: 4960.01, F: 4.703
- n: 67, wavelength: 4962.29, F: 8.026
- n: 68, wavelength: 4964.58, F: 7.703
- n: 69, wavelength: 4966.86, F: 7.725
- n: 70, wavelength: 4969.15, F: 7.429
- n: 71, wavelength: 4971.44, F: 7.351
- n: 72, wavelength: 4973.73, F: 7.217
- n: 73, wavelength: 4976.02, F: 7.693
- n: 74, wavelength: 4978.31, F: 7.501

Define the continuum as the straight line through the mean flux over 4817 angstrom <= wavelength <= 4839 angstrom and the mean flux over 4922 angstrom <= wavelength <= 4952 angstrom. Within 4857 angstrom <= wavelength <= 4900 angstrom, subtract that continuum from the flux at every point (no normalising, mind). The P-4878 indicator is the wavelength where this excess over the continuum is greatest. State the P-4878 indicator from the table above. 4898.71 angstrom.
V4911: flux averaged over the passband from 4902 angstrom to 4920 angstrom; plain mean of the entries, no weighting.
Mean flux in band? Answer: 7.60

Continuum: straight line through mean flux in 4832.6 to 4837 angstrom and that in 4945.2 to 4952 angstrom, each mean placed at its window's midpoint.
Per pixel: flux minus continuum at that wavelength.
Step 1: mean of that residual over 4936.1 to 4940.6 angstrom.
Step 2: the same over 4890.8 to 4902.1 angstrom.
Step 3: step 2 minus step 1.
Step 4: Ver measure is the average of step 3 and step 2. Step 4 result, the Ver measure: -0.17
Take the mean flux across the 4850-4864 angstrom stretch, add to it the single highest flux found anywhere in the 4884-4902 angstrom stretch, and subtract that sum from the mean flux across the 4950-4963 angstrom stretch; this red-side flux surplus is -8.1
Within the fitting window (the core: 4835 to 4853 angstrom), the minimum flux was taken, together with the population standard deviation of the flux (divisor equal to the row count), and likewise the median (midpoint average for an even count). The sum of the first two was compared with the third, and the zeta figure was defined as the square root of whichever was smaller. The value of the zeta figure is 2.70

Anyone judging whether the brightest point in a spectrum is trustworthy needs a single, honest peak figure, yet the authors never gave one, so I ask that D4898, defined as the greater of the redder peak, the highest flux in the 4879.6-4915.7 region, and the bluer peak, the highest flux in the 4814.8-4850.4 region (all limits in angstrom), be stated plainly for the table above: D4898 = 8.27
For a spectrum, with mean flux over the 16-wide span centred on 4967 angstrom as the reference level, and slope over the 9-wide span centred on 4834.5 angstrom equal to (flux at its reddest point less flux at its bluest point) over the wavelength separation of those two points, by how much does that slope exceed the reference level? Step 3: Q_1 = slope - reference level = -7.1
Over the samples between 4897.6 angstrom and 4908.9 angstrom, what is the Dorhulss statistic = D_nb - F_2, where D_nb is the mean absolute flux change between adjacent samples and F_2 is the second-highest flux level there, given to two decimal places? -7.52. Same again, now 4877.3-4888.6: -7.48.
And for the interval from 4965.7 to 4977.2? -7.45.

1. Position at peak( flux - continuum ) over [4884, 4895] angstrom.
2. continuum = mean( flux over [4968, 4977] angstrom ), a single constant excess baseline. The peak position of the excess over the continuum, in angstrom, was 4885.20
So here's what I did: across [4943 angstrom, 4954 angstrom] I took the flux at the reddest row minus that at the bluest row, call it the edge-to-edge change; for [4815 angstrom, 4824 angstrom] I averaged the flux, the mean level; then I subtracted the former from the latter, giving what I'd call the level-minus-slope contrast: 8.1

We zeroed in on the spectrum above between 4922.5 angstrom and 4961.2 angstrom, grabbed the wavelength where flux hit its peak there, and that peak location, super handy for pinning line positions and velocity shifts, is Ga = 4946.32 angstrom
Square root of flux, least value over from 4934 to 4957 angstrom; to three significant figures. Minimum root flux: 2.48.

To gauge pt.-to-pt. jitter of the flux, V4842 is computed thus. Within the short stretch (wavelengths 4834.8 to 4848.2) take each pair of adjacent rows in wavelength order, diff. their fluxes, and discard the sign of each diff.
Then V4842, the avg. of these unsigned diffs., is 0.40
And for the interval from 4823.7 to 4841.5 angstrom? 0.39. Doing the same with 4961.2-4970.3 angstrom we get 0.21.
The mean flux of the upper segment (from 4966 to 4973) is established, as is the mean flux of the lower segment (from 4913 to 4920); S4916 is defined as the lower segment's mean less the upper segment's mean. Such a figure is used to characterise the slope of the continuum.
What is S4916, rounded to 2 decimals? 0.03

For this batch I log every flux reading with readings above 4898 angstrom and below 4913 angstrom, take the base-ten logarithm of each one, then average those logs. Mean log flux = 0.890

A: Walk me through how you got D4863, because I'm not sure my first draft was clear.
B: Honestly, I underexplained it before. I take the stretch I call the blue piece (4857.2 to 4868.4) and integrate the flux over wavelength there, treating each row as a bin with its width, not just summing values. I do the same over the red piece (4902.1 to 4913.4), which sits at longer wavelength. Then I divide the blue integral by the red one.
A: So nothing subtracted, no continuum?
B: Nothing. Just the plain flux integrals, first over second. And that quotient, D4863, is 0.87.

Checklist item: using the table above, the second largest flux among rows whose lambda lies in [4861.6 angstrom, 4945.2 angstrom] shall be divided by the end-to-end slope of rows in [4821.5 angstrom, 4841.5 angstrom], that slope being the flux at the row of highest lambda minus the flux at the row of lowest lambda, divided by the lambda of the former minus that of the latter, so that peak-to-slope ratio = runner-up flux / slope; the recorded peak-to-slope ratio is -669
